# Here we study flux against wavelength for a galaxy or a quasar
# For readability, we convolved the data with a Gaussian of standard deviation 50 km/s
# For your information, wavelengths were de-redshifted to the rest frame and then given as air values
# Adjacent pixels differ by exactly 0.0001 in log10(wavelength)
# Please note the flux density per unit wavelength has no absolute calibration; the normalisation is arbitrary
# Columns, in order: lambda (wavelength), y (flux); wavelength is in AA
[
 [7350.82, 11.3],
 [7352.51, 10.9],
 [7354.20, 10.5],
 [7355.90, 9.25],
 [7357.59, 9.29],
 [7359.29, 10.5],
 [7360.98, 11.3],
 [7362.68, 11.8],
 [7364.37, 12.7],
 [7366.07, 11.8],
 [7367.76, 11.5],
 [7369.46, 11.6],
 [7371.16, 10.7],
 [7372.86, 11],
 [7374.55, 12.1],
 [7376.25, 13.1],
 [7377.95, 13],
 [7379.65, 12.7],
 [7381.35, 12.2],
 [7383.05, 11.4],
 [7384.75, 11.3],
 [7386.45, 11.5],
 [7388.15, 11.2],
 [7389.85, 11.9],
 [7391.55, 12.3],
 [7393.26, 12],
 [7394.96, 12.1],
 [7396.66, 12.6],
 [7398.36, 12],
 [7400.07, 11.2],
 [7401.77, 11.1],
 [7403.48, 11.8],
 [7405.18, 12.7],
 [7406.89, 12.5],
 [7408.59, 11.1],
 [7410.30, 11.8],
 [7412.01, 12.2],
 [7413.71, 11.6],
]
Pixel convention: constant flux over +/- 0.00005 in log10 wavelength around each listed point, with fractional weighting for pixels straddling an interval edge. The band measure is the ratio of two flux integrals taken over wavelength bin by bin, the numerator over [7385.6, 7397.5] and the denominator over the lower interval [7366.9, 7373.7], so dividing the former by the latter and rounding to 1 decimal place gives 1.9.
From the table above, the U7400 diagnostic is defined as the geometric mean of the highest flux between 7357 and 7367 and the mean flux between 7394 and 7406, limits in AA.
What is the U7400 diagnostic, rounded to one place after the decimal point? 12.3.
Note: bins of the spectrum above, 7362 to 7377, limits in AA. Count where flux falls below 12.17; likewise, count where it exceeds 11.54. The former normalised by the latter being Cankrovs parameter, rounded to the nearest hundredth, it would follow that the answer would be 1.17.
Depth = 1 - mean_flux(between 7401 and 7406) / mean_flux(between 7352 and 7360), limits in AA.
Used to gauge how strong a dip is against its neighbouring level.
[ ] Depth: -0.18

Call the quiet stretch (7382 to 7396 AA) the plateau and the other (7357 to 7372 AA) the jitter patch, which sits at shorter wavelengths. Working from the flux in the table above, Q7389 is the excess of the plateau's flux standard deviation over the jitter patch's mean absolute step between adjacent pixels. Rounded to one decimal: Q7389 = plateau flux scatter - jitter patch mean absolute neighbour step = -0.3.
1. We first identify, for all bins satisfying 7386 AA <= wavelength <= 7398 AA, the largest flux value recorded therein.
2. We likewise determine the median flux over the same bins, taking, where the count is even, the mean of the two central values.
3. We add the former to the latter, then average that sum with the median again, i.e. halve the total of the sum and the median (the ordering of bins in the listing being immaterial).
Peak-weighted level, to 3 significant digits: 18.3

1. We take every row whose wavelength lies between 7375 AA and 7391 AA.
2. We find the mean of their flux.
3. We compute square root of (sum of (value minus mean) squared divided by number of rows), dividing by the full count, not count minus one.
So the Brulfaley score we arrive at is 0.71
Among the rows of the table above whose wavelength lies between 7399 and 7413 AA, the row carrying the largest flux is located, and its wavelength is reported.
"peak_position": 7405.18 AA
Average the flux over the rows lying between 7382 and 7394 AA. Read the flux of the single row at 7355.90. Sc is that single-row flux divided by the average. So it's 0.79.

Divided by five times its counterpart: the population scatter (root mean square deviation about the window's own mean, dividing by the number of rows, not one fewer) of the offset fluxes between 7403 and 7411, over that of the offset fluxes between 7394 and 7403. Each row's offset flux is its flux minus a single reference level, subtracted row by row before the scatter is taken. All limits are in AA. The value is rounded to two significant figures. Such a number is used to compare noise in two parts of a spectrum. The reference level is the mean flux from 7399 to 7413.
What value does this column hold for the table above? 0.20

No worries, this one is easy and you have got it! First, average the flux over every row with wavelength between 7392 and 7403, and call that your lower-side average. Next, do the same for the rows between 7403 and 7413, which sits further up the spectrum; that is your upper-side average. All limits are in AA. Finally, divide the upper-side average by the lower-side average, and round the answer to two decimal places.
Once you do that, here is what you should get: 1.02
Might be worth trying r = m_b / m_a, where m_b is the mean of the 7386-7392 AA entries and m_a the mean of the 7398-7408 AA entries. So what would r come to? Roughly 0.99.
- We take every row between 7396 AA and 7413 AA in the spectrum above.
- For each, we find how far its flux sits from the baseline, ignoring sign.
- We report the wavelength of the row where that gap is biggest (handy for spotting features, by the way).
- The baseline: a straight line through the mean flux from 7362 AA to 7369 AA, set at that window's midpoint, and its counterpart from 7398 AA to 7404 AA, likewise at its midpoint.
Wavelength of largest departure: 7405.18 AA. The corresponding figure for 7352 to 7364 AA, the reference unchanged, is 7355.90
